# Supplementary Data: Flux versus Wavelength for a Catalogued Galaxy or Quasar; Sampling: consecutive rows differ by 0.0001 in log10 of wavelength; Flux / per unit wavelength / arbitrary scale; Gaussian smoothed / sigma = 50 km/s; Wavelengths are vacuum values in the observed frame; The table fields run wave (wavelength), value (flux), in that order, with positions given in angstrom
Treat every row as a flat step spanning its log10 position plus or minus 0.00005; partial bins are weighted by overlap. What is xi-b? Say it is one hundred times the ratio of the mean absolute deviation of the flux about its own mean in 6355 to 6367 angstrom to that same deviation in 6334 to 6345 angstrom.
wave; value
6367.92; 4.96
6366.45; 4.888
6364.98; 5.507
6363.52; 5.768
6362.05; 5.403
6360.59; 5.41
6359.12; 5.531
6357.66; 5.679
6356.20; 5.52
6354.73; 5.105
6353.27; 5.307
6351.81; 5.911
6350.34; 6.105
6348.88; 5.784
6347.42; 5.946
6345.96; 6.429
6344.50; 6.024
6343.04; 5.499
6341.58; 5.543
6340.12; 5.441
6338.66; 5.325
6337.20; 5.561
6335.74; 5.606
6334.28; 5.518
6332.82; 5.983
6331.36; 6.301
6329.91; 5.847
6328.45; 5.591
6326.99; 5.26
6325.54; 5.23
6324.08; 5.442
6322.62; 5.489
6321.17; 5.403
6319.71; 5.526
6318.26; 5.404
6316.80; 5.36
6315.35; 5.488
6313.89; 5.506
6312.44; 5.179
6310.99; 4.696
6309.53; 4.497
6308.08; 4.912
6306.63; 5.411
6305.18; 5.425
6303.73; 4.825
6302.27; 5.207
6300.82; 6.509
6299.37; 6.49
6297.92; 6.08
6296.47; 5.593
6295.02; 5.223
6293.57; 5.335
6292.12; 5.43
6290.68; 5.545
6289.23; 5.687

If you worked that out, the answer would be 138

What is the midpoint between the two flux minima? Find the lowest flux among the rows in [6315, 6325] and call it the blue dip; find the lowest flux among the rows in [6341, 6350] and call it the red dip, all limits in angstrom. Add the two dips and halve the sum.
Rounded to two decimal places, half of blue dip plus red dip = 5.43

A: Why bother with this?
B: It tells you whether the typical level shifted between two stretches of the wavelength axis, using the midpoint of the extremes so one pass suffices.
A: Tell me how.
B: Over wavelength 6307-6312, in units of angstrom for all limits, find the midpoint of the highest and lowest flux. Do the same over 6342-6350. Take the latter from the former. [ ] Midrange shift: -1.26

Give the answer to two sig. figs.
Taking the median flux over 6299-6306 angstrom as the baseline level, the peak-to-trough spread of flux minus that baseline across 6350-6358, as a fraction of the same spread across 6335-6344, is 3.6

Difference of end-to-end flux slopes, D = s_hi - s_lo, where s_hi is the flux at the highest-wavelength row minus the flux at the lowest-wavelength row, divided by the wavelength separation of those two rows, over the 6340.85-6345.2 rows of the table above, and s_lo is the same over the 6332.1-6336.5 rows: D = 0.3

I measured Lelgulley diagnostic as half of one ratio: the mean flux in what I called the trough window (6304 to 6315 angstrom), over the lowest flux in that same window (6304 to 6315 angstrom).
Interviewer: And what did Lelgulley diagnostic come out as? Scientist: 0.566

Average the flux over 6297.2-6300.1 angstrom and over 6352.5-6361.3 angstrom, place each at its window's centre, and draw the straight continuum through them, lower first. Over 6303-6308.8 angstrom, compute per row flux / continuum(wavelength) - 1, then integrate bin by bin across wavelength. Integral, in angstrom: -1.0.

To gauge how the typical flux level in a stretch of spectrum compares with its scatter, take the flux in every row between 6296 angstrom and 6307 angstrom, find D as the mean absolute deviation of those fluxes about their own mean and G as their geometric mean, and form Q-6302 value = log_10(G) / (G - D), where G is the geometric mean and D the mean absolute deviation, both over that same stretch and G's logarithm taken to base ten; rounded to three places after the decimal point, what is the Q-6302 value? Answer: 0.146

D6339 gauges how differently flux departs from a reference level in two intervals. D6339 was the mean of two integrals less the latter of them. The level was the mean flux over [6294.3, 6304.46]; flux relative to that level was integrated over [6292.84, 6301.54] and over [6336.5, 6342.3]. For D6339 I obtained 1.4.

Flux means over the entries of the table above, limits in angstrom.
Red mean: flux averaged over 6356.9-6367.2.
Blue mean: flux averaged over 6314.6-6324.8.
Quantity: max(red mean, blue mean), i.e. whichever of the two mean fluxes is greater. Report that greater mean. 5.5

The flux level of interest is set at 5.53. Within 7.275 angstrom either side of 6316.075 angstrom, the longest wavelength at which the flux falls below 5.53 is 6322.62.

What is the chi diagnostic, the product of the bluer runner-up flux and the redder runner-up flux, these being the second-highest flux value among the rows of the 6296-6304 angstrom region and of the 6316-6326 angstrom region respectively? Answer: 36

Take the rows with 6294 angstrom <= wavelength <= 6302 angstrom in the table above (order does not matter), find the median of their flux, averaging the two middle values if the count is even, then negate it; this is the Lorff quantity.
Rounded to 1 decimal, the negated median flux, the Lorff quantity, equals -6.1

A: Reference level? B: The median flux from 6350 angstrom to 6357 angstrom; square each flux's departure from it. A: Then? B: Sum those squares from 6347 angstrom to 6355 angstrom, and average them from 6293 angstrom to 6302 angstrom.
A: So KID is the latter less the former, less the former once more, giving -1.5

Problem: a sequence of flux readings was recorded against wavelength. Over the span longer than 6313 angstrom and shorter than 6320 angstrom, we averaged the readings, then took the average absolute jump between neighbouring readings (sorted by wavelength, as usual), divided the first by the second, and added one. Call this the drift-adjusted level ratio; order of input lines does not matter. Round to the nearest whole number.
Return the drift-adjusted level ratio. 71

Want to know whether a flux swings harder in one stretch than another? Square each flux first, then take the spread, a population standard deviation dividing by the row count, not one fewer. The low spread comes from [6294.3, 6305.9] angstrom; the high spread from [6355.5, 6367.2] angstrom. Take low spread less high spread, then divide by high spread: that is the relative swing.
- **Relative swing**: 1.6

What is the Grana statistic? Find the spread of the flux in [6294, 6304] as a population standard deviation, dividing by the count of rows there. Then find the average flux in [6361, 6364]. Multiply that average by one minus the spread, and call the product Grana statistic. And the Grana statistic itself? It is 2.1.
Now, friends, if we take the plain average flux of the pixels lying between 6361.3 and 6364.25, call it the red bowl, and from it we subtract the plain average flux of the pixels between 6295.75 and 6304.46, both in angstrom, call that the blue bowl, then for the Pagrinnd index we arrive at -0.2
